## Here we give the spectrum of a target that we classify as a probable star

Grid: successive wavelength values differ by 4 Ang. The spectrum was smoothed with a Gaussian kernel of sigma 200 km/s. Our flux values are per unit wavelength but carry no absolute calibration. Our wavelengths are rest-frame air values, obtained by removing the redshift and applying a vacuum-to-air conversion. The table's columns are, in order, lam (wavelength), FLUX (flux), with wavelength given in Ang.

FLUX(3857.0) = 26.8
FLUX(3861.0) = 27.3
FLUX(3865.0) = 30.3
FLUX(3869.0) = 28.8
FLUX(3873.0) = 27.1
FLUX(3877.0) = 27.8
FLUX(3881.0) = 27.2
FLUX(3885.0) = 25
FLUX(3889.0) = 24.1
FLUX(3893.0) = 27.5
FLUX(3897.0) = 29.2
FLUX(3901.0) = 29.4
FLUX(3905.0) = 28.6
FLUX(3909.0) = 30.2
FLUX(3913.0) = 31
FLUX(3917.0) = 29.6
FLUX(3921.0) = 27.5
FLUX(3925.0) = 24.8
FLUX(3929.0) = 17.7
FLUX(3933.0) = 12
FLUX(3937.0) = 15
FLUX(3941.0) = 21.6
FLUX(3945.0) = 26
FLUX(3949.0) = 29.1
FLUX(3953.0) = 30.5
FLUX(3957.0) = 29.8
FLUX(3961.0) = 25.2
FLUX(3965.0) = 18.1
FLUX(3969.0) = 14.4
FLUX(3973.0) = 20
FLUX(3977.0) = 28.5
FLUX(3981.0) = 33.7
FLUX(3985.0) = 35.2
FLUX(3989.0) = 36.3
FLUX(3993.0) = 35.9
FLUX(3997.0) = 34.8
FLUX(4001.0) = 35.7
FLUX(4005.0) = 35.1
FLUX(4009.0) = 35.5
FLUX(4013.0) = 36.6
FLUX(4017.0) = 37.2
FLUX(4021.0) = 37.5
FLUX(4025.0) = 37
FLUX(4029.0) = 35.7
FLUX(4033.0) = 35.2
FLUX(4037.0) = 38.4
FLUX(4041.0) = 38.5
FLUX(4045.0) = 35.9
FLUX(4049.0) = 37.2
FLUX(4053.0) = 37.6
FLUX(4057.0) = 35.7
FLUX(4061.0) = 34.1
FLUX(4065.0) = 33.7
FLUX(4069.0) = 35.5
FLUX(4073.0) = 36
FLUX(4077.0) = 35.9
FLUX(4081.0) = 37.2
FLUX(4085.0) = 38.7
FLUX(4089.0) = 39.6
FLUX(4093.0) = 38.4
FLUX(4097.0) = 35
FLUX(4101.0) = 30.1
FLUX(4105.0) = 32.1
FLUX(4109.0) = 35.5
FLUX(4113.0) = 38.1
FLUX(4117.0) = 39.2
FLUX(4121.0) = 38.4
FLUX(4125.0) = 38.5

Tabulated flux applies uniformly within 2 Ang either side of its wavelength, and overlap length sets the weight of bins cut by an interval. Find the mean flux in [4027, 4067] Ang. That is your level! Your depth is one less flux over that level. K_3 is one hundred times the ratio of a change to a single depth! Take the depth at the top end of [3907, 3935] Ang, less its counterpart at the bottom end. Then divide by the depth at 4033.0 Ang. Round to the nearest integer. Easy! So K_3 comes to 1820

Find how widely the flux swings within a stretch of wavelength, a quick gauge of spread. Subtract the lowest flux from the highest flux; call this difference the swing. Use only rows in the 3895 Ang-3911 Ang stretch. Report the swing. 1.6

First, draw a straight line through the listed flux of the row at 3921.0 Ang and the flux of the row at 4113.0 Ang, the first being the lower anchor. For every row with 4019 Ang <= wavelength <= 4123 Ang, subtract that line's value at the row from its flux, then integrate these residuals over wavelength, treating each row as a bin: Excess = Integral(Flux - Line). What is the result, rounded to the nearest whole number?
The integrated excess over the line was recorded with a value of 64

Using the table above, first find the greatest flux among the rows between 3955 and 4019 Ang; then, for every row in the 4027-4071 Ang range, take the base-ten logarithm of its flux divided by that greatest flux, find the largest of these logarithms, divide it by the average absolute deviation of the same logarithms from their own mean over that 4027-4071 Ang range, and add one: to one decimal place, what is 2.0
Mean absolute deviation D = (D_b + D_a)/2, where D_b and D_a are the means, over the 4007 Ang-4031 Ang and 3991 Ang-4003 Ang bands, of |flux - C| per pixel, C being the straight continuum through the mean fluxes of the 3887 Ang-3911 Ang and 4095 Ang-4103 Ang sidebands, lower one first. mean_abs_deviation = 5.5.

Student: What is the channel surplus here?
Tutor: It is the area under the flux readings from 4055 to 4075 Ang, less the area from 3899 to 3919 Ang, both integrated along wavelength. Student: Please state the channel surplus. 105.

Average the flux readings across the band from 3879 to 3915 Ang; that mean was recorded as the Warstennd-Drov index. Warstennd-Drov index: 28.0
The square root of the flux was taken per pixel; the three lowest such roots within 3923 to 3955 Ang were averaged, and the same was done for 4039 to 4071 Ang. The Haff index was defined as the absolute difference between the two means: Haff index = 2.02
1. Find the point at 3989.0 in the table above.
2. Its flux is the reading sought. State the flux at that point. 36.3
